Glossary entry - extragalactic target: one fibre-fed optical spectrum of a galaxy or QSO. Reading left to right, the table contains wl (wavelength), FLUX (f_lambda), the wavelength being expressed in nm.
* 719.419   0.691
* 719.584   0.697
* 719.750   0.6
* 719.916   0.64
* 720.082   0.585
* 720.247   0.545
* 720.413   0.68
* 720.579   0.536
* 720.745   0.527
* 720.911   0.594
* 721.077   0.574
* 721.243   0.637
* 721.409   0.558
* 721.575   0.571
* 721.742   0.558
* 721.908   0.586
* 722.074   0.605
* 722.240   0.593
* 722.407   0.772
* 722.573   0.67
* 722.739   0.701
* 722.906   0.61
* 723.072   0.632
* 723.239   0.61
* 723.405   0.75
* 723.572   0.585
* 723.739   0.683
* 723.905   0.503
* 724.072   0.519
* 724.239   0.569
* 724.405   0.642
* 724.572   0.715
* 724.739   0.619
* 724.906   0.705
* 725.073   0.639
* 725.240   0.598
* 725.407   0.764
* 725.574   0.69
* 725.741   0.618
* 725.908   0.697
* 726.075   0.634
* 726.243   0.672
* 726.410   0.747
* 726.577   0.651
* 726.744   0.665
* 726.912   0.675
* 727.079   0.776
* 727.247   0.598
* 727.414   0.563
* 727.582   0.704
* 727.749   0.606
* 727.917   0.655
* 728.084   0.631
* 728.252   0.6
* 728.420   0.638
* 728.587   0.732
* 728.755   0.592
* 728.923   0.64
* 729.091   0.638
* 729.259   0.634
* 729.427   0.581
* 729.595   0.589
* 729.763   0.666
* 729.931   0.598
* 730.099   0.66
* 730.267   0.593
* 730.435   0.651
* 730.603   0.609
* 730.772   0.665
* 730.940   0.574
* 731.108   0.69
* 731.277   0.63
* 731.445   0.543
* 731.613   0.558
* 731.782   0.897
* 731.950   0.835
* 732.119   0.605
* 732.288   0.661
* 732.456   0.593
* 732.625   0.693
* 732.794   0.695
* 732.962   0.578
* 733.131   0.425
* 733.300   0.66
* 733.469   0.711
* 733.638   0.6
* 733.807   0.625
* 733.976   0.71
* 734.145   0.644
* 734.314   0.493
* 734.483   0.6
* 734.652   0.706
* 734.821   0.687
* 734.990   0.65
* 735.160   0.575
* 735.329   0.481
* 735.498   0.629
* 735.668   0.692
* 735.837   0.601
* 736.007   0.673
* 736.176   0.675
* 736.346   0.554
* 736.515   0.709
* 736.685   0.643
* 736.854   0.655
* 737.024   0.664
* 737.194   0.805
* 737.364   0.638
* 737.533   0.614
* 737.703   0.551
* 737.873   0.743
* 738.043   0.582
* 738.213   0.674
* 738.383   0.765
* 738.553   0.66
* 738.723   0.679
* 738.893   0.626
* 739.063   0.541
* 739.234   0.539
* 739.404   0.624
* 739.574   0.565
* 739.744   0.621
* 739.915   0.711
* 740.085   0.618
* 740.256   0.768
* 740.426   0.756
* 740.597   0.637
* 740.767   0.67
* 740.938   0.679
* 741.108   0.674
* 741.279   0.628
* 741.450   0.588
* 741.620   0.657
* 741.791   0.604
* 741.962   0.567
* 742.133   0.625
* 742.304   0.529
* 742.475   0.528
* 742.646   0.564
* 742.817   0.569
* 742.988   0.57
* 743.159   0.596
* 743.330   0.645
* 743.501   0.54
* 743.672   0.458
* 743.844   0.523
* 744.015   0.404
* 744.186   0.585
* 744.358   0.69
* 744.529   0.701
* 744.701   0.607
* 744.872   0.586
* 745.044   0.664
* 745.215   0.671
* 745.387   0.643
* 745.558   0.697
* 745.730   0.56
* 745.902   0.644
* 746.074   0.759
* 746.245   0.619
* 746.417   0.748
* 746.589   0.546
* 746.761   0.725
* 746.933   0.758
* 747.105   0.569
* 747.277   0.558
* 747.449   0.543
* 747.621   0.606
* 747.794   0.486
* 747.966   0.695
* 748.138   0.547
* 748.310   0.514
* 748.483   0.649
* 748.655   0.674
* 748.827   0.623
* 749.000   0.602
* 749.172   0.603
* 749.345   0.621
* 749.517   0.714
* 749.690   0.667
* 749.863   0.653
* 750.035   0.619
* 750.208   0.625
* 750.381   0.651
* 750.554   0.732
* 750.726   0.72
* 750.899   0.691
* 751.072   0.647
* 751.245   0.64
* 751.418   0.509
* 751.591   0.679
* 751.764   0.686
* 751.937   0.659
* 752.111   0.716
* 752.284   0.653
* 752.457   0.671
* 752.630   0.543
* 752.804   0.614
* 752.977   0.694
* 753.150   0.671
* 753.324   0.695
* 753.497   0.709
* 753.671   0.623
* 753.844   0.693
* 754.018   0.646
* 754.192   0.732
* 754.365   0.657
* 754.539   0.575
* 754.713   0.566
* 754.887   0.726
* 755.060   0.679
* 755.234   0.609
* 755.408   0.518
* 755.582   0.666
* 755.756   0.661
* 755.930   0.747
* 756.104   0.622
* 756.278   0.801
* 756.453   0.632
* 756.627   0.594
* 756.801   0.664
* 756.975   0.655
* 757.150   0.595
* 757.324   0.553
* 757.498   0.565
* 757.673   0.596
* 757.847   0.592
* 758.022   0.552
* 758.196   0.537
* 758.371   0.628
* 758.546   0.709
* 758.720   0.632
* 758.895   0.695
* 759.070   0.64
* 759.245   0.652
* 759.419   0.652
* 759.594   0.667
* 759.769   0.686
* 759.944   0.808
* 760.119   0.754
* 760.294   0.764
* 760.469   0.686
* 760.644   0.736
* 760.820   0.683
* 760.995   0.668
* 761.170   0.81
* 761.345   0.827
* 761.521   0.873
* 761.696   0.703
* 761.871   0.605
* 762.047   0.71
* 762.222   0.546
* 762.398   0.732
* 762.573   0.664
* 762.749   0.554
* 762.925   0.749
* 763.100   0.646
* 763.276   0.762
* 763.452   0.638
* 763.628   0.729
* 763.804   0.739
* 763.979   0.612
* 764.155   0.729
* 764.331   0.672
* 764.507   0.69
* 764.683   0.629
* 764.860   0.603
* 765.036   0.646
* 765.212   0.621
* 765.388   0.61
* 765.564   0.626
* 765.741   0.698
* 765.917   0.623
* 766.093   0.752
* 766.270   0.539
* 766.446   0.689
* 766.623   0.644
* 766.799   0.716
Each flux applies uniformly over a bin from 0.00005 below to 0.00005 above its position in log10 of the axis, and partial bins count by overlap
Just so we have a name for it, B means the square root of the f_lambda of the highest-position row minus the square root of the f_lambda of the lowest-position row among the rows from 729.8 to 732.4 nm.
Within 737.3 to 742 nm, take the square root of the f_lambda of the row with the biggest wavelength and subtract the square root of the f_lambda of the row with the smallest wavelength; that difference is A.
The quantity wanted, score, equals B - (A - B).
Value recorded 0.13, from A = -0.046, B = 0.04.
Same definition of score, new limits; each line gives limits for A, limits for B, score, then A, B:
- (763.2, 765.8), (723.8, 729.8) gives 0.25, -0.037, 0.11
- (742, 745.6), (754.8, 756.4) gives 0.04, 0.044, 0.04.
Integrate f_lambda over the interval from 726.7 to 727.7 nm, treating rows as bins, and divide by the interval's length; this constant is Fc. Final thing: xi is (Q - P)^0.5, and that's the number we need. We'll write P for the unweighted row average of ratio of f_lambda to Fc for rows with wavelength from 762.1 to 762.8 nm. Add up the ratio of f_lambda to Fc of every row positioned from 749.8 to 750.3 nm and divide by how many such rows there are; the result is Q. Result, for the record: 0.11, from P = 0.944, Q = 0.96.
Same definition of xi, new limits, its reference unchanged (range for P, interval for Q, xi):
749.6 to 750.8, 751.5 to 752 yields 0.11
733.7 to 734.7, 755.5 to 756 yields 0.31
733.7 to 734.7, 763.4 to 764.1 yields 0.27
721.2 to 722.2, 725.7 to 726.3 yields 0.32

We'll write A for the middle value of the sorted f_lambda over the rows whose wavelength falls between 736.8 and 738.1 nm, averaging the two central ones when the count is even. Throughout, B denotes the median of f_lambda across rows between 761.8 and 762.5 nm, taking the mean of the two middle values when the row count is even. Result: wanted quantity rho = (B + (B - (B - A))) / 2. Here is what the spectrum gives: 0.652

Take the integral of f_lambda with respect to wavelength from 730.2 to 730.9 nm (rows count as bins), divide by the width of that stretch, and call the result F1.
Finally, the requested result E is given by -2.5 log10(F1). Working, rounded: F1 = 0.63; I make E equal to 0.507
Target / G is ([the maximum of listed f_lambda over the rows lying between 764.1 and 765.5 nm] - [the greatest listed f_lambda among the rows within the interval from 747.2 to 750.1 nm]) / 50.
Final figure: 0.0003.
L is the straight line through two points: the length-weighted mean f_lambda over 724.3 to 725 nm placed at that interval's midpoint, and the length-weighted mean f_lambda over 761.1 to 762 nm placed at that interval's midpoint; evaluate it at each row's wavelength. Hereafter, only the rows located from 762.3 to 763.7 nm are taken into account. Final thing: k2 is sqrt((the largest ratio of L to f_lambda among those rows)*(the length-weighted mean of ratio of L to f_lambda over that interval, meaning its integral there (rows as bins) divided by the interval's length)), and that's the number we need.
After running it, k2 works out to 1.25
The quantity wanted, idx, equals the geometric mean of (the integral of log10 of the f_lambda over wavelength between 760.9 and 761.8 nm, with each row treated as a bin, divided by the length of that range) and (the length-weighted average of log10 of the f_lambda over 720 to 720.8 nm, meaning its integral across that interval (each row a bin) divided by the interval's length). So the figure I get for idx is 0.166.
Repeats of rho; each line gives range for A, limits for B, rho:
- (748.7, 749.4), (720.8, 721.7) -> 0.593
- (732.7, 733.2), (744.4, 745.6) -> 0.621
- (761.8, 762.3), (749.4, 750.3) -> 0.629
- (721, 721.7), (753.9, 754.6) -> 0.612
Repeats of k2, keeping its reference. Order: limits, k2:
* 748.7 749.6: 1.18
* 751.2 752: 1.30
